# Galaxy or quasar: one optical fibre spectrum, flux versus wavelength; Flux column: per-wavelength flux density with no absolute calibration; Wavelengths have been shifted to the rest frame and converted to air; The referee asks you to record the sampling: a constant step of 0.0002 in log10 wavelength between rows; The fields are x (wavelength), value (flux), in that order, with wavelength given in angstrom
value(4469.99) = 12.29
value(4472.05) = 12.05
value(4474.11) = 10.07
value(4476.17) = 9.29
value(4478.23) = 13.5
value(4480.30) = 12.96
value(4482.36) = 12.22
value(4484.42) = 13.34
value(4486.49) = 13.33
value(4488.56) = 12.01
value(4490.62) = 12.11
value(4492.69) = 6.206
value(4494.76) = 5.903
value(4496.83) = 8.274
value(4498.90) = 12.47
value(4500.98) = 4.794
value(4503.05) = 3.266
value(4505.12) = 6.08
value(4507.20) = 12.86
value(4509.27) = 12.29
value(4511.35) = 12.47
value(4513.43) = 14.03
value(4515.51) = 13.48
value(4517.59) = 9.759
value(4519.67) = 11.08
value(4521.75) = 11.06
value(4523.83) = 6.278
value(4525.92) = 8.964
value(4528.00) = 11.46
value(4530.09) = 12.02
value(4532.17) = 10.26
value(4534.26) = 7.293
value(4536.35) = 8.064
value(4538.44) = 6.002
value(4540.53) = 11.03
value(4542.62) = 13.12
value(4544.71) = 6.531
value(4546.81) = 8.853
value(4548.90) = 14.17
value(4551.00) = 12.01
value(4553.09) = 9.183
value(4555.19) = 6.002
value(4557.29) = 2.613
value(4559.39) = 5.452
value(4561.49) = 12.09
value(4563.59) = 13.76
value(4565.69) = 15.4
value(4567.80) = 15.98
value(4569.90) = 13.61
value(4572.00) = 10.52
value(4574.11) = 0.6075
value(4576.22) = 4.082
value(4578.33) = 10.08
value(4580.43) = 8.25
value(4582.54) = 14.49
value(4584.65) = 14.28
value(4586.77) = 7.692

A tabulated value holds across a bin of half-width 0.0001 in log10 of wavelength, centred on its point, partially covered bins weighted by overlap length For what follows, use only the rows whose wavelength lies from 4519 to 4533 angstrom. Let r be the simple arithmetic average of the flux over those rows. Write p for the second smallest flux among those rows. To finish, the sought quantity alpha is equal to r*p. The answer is 91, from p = 8.964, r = 10.2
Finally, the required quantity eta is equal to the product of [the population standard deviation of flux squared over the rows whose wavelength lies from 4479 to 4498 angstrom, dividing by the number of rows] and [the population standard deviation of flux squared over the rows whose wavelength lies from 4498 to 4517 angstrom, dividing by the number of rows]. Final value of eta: 3852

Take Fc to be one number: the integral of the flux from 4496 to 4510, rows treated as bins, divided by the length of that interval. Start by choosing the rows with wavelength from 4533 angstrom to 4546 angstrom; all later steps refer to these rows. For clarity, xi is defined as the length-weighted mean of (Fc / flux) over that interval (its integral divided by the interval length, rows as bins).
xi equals 1.05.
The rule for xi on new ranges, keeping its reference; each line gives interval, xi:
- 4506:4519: 0.70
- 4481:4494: 0.80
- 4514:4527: 0.88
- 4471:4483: 0.74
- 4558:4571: 0.83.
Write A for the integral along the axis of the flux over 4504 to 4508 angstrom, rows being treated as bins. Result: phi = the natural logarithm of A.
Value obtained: 3.6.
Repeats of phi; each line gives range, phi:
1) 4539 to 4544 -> 4.0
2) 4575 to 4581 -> 3.8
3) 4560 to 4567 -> 4.5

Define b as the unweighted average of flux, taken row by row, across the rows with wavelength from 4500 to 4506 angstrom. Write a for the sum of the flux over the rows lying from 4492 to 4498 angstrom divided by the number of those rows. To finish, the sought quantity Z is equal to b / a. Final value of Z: 0.7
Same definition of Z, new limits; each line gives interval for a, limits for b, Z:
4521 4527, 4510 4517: 1.5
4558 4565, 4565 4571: 1.4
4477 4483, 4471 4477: 0.8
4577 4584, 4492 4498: 0.6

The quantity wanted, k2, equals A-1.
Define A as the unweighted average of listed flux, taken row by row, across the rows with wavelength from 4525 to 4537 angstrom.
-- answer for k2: 8.7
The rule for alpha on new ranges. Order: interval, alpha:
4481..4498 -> 65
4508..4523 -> 133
